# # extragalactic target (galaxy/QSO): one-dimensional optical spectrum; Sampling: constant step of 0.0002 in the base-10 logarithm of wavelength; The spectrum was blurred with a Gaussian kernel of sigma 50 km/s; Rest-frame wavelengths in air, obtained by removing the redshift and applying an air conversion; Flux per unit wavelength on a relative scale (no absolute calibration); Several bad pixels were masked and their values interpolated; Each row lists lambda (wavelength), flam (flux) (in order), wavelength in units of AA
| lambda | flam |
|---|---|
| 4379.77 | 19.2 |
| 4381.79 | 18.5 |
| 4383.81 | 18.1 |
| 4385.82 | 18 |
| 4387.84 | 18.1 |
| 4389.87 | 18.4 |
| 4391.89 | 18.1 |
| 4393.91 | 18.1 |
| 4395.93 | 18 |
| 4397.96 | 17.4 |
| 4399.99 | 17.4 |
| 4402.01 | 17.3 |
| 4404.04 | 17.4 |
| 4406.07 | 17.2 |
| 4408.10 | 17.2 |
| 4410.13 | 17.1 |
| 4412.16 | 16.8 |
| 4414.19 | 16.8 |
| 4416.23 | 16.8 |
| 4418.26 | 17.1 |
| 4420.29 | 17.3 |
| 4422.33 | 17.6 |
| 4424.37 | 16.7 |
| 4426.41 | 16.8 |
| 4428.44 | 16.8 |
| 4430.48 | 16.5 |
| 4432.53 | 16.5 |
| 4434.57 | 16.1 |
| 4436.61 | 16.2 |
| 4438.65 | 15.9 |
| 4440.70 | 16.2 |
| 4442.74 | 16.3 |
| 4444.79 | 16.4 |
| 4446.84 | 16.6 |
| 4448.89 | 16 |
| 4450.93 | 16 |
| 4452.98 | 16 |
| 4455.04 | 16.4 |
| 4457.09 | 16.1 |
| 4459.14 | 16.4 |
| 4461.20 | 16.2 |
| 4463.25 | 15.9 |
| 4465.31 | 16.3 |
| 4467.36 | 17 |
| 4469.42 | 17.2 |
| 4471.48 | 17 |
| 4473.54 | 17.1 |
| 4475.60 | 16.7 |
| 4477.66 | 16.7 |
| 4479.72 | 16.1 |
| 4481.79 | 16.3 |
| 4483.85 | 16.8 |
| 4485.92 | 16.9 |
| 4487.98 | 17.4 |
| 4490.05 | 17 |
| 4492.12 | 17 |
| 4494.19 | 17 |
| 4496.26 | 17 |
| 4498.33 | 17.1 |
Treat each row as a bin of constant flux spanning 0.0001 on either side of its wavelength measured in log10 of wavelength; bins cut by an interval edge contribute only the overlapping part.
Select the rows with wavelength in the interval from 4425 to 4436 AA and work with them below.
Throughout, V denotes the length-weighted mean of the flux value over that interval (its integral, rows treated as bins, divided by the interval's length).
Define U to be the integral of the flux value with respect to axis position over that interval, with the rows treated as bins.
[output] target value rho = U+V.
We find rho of 198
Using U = 182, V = 16.5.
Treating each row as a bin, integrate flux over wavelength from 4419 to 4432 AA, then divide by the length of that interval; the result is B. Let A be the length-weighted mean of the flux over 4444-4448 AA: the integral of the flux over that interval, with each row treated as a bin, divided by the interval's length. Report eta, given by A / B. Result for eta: 0.97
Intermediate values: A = 16.5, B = 16.93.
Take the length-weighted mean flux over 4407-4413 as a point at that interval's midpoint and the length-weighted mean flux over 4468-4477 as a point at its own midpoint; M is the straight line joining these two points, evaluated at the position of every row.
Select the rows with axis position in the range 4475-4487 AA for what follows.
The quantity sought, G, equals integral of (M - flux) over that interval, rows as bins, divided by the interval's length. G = 0.4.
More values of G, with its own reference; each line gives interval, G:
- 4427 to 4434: 0.4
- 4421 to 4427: 0.0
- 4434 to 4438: 0.9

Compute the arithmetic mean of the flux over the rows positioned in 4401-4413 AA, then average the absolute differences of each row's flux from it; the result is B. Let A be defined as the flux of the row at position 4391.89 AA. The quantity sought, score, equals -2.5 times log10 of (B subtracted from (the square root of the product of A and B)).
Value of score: -0.42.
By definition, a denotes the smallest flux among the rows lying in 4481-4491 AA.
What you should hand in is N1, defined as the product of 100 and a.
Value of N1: 1630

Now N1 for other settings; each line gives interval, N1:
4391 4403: 1730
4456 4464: 1590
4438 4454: 1590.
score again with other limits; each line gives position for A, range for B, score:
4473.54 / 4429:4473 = -0.70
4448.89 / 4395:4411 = -0.44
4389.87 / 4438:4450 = -0.59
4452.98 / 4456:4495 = -0.79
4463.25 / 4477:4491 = -0.72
